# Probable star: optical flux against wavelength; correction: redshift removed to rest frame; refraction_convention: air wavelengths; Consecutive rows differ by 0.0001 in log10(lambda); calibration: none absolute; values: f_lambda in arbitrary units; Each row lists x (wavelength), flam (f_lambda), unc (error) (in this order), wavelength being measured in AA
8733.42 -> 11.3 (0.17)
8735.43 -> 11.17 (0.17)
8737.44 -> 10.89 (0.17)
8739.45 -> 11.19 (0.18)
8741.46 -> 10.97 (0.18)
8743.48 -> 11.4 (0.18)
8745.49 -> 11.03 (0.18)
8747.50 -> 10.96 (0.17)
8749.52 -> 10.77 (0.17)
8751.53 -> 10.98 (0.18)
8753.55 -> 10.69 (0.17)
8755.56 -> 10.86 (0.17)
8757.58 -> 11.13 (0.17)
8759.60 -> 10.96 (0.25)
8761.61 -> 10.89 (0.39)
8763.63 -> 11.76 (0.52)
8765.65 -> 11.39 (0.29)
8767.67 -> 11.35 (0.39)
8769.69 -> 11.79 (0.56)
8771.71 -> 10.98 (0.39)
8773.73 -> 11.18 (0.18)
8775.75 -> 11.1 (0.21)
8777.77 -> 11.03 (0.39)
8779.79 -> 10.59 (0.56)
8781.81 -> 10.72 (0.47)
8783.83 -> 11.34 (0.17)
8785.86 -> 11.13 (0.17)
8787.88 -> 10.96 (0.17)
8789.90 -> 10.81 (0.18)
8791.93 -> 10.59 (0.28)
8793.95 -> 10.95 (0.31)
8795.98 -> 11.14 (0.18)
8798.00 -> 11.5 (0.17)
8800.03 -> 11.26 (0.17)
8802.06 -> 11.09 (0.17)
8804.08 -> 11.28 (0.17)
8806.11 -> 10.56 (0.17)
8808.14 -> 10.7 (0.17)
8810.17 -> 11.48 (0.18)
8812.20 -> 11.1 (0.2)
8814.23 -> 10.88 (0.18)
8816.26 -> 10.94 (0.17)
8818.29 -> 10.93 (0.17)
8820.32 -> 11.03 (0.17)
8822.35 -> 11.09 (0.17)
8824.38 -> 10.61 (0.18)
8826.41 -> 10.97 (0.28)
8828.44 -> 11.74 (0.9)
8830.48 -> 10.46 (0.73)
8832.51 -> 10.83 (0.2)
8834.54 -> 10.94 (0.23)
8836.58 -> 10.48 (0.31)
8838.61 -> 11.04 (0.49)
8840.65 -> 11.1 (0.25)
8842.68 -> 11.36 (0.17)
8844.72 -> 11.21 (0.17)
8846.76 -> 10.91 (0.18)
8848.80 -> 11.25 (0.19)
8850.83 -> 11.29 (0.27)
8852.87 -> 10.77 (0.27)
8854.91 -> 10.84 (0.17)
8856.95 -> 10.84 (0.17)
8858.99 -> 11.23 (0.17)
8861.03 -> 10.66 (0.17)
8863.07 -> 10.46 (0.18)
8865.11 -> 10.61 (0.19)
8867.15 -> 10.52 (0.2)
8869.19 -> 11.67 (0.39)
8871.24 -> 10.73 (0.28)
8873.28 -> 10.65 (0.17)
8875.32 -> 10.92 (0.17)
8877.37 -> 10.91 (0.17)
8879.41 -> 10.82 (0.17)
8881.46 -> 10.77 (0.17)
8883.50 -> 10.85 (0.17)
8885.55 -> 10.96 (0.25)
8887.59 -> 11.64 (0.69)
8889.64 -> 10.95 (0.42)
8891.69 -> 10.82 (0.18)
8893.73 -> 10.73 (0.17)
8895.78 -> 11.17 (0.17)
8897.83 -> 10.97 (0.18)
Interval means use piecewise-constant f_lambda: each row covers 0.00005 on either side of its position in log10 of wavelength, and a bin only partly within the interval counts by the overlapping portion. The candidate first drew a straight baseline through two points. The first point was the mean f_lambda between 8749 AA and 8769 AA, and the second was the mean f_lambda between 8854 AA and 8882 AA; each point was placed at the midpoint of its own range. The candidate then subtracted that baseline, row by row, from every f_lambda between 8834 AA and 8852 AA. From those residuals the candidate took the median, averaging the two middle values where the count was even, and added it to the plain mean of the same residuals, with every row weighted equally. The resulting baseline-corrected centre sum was 0.38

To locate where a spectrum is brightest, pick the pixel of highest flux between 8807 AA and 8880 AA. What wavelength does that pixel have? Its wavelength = 8828.44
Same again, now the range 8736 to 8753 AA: 8743.48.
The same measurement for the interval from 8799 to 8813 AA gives 8810.17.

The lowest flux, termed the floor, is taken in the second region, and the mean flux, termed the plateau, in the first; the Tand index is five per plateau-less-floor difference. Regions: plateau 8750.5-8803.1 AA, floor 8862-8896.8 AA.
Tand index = 8.0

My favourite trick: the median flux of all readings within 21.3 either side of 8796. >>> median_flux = 11.0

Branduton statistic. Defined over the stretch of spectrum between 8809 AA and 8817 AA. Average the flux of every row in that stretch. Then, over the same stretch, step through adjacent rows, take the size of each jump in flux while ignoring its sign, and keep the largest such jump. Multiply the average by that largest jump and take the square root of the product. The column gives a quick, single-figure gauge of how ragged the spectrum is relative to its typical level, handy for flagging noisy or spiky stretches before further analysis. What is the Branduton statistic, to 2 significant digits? 2.1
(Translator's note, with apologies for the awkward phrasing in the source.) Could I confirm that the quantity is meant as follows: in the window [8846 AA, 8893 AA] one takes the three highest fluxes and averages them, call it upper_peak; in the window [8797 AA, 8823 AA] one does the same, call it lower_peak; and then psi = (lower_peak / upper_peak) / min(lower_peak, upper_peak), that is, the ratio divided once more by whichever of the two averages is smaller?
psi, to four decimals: 0.0867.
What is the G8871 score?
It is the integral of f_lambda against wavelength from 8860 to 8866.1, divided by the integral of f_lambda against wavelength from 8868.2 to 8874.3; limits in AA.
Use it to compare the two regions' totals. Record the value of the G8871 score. 0.96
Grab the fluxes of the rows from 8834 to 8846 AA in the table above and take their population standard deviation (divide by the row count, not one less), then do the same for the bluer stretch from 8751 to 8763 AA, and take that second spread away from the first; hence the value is 0.14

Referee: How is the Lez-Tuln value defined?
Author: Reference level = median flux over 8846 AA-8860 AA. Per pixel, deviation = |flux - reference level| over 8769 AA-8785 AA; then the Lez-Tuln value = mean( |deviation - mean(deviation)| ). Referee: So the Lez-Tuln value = 0.176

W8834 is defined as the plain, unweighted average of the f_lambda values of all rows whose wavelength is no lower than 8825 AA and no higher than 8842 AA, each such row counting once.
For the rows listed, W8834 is 10.9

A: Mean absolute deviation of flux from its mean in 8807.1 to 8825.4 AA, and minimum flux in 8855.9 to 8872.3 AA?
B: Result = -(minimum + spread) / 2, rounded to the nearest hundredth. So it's -5.32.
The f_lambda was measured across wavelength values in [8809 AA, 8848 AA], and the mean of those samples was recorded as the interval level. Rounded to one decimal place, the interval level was 11.0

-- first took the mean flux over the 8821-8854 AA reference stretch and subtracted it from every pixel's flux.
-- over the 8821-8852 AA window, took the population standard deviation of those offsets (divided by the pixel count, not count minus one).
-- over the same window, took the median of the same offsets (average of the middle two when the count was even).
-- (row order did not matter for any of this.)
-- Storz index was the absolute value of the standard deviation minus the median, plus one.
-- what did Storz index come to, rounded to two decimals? 1.29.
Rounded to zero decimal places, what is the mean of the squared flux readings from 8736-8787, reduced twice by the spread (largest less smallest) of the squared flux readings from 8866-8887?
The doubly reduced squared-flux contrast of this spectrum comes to 72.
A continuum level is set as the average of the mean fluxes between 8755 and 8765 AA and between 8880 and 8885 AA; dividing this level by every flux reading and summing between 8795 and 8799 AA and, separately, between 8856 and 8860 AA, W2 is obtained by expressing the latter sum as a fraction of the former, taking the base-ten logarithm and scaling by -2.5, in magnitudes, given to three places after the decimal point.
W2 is -0.028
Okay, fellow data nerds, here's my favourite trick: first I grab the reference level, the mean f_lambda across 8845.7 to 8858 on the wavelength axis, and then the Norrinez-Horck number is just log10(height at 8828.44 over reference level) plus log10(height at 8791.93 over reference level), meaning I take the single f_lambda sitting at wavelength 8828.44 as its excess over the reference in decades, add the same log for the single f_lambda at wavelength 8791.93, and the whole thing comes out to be 0.013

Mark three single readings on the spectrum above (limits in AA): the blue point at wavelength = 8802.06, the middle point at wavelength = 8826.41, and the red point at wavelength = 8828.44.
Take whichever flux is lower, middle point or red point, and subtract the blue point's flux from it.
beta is -0.1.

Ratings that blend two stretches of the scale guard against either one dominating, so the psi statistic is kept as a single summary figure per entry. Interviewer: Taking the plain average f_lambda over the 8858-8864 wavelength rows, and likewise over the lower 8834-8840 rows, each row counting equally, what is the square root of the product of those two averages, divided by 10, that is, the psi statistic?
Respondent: 1.080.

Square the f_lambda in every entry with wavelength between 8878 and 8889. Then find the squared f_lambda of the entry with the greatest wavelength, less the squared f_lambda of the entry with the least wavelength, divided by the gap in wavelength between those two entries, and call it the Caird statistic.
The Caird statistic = 2.3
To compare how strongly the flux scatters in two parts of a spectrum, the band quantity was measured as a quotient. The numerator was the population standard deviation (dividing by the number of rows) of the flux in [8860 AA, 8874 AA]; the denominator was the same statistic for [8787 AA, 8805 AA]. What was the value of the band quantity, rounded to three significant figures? 1.49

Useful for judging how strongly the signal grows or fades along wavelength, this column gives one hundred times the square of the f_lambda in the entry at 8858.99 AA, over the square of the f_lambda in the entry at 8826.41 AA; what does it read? 104.8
